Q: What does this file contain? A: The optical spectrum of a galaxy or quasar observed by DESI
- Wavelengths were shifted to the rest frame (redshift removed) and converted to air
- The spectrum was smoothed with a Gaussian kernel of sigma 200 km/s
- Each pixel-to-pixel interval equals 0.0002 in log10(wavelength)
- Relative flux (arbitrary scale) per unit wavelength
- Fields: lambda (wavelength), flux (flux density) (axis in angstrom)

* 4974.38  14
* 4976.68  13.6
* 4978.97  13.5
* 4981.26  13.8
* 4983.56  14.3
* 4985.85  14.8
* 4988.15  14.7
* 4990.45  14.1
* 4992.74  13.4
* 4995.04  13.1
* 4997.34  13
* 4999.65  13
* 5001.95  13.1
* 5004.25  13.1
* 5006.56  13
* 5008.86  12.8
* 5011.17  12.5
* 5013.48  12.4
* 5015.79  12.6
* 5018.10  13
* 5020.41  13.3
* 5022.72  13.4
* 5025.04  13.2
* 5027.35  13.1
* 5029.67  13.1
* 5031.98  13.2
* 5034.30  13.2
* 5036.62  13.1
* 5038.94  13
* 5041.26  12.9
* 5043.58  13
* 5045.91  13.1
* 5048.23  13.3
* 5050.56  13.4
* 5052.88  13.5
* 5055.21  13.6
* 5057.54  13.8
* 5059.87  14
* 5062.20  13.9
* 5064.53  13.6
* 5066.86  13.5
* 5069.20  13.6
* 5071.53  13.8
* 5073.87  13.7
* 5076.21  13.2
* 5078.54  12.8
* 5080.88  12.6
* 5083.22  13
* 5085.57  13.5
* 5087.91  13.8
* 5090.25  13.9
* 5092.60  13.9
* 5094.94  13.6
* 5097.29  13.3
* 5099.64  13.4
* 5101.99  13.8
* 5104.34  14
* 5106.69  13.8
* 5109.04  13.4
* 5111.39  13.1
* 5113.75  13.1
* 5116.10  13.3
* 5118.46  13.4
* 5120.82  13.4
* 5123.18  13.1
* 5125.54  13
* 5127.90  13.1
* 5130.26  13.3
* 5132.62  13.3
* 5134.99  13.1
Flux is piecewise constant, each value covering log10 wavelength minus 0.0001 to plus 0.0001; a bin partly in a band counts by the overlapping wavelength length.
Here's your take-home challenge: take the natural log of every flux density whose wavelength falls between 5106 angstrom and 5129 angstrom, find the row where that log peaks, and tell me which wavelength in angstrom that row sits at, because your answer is 5106.69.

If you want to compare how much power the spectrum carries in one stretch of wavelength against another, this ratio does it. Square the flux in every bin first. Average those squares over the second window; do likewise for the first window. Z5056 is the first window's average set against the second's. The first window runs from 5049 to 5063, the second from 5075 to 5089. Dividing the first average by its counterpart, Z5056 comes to 1.08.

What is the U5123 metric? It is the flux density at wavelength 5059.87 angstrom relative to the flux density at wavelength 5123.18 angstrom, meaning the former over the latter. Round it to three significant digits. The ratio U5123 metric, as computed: 1.07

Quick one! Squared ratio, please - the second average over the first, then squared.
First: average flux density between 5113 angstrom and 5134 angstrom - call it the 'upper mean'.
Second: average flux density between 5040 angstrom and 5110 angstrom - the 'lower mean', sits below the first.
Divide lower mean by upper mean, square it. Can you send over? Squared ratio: 1.04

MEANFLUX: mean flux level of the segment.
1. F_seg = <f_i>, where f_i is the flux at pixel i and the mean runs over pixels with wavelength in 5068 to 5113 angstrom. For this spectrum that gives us 13.48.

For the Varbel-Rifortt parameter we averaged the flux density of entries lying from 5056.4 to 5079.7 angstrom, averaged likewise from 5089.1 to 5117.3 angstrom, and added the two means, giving 27.1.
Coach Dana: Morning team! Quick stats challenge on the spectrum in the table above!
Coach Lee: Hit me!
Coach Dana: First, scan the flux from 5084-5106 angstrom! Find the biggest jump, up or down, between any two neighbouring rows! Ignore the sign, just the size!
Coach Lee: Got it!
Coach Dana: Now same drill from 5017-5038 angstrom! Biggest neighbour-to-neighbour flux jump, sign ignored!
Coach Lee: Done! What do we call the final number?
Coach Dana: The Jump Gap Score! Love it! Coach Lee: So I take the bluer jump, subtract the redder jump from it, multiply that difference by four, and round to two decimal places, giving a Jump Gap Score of -0.40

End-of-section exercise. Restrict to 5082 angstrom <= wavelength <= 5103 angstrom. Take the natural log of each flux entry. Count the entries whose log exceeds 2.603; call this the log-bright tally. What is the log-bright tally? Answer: 5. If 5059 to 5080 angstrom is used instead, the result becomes 6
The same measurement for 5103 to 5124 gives 2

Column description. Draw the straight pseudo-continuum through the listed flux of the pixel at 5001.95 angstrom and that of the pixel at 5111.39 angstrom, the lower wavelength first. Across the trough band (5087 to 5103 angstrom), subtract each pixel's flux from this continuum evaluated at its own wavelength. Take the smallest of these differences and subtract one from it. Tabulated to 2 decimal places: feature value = -1.80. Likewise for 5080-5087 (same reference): -1.40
